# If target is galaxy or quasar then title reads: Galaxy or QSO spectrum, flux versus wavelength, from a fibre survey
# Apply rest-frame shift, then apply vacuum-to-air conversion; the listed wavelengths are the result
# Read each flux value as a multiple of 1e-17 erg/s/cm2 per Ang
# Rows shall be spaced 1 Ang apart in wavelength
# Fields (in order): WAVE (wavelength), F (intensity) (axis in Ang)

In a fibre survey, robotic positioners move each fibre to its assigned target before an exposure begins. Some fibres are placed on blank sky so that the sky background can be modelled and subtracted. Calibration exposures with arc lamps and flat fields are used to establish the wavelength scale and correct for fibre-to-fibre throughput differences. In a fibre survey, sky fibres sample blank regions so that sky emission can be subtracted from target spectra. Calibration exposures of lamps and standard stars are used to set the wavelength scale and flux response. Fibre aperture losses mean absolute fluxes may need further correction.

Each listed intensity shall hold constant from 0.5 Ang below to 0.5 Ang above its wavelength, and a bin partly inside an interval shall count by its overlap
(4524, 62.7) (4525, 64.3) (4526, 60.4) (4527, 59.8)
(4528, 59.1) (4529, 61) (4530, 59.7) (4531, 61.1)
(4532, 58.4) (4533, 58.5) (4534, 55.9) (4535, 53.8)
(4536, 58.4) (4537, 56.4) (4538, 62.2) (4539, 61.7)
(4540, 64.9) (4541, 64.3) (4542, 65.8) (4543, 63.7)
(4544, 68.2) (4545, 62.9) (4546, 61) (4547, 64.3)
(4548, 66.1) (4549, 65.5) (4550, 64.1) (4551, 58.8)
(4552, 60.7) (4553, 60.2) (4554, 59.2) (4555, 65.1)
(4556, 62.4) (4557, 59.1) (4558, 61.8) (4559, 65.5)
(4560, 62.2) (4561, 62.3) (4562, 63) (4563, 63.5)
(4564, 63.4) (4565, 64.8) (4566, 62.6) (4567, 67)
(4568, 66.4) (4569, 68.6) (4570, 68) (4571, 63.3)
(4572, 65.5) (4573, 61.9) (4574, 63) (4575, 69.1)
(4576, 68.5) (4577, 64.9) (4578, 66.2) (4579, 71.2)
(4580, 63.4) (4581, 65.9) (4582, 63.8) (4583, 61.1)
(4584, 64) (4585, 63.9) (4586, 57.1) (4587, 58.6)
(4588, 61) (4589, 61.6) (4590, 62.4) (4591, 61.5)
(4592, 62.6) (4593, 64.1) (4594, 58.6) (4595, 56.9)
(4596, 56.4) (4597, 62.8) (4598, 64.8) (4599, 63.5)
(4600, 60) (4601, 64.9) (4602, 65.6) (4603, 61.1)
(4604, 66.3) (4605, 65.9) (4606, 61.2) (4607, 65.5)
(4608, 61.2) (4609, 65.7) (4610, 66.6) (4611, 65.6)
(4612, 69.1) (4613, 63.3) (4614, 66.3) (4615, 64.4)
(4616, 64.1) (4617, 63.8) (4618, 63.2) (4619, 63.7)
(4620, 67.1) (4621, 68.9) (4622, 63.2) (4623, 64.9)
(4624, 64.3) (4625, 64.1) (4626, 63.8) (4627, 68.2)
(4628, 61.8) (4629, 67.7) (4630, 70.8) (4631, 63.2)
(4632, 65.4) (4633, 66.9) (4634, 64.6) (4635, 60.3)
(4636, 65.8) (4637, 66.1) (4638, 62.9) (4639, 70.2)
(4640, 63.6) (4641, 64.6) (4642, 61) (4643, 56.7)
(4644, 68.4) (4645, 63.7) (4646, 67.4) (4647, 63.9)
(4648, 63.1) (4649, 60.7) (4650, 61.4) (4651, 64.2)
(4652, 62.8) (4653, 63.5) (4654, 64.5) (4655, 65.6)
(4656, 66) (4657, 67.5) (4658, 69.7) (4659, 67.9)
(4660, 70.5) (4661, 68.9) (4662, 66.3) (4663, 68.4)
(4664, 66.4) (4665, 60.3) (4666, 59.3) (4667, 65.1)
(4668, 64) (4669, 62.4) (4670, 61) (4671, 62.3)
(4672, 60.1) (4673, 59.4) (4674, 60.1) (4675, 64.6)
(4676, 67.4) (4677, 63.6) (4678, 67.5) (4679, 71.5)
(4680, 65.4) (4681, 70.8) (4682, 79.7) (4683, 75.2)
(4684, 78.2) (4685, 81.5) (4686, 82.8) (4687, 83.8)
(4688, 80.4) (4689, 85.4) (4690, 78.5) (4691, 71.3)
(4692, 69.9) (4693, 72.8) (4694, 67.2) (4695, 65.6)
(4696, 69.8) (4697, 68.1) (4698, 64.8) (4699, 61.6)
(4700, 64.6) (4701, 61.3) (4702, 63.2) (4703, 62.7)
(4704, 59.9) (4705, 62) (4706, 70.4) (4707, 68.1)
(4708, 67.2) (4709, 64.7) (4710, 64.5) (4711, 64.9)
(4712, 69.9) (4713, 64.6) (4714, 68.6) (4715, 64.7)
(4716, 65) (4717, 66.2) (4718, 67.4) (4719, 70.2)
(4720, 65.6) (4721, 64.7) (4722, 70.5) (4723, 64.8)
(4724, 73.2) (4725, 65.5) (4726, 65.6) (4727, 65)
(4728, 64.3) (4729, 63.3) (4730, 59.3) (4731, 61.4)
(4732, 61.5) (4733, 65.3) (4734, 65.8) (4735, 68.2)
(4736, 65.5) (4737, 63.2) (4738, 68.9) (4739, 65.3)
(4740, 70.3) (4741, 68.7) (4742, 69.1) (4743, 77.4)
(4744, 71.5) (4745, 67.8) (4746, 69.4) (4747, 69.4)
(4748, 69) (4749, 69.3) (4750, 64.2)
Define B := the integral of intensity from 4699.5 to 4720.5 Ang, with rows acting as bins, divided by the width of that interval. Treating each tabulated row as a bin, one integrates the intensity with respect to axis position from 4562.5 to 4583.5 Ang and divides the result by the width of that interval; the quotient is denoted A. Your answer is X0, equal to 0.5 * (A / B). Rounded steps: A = 65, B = 66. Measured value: 0.50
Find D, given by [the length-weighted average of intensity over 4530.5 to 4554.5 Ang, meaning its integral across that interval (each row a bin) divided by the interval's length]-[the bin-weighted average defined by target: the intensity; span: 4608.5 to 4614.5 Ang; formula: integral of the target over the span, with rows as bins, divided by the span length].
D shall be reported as -4.6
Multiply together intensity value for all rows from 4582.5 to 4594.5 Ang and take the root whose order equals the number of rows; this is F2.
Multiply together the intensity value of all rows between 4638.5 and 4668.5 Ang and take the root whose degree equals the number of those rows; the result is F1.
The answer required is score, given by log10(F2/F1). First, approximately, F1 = 65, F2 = 61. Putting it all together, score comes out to -0.024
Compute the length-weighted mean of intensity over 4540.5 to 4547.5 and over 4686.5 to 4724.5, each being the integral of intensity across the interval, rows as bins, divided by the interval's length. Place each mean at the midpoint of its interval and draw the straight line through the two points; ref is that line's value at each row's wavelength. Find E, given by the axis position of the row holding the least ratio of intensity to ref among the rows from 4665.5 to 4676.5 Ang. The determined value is 4673 Ang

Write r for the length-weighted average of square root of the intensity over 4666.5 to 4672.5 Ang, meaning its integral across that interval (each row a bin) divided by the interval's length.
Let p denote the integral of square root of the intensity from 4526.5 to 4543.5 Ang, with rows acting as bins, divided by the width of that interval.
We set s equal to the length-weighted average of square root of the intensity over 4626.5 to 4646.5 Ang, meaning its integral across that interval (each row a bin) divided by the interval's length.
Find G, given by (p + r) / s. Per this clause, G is 1.94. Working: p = 7.76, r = 7.90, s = 8.06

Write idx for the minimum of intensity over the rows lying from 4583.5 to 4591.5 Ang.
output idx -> 57.1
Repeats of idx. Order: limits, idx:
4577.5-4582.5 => 63.4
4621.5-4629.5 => 61.8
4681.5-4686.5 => 75.2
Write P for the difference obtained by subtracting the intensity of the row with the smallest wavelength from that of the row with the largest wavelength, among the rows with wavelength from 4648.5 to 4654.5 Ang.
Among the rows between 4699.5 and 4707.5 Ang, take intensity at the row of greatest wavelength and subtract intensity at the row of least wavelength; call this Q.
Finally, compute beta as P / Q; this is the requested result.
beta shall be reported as 1.1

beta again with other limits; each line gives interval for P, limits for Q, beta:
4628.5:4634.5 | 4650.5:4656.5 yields -1.7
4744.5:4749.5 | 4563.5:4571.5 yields -15.0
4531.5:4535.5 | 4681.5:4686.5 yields -1.5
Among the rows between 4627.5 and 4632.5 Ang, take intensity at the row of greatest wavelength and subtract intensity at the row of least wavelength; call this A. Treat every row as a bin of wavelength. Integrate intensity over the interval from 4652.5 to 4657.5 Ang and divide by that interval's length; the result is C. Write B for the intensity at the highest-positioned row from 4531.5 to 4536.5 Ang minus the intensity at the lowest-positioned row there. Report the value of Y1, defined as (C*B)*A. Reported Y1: 0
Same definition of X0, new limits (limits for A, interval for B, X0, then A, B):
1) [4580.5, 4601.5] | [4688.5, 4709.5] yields 0.46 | 62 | 68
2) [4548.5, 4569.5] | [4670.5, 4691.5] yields 0.44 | 63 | 72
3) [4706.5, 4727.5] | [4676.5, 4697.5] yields 0.45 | 67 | 74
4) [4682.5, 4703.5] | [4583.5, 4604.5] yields 0.58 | 72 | 62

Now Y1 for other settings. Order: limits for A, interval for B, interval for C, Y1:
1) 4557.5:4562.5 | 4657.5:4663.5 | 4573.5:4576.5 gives -104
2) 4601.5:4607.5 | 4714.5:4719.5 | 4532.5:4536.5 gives -31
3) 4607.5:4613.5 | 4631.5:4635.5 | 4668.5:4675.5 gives -658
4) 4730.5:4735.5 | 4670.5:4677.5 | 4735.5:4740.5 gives 589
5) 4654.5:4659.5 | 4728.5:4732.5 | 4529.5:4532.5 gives -247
